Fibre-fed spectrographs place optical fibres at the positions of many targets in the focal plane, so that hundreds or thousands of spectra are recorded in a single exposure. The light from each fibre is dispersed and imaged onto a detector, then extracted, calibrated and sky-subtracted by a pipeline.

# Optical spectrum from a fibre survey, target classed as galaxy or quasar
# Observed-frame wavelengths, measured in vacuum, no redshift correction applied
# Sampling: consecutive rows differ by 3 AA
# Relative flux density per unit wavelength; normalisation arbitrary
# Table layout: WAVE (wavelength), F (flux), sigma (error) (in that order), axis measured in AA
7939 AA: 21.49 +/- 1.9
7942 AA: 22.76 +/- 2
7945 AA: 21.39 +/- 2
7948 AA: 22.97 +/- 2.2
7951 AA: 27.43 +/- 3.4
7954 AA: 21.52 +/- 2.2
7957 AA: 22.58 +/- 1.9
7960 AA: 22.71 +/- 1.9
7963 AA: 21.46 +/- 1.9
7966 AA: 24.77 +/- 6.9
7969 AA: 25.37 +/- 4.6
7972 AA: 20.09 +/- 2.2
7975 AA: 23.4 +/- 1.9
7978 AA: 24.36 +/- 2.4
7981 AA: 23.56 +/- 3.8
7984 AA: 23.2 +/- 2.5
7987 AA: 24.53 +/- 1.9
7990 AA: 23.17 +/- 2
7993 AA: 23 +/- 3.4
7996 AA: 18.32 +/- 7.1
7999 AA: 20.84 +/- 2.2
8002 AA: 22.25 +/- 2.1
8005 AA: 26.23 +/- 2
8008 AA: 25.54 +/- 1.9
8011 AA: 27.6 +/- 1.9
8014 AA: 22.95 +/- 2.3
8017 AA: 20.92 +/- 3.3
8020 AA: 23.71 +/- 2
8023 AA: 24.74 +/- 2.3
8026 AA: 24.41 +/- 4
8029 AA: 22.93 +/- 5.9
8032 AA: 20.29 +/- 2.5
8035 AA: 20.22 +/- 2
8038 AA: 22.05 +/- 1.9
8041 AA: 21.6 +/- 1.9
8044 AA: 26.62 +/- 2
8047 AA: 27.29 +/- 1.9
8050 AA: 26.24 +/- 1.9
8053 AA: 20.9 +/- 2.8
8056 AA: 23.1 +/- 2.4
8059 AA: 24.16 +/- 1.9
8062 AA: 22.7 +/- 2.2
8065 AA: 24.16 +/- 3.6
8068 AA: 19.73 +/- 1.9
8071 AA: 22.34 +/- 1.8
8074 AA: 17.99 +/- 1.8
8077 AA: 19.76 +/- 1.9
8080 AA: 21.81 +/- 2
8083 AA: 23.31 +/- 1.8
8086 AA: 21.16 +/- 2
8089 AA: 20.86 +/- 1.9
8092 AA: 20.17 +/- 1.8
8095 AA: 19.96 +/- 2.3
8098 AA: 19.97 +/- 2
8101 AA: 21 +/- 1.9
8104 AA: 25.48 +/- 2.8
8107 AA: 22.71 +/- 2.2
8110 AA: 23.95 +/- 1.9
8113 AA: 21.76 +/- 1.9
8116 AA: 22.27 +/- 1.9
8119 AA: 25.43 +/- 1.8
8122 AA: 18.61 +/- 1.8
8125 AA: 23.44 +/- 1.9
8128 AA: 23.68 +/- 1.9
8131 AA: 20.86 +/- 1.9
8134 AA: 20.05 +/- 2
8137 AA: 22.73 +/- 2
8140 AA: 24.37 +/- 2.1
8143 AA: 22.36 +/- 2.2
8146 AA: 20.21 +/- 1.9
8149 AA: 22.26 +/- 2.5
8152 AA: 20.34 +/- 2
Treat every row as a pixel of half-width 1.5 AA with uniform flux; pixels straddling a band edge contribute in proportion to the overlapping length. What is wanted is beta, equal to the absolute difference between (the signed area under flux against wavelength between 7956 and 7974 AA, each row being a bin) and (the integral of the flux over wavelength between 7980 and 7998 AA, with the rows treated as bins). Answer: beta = 5.4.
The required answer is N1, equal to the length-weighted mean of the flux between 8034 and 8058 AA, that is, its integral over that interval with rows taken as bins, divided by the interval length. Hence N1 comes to 23.6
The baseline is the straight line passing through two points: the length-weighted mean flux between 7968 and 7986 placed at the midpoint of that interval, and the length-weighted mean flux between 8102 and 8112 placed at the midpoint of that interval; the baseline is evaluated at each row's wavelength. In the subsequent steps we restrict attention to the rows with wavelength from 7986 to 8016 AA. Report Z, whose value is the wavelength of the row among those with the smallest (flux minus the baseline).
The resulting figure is 7996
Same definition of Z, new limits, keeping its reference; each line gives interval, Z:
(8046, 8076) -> 8074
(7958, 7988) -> 7972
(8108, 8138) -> 8122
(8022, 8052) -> 8035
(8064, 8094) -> 8074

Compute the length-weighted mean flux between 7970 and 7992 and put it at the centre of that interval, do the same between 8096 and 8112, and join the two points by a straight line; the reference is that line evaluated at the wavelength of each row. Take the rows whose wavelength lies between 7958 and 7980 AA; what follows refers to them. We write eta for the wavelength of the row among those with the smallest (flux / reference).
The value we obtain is 7972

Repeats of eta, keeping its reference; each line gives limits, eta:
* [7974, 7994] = 7993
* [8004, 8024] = 8017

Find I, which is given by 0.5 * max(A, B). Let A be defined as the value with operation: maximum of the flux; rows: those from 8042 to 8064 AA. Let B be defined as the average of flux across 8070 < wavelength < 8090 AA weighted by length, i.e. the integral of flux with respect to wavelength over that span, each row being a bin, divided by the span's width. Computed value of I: 13.6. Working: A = 27.29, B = 21.0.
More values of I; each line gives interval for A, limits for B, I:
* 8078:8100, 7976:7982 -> 12.0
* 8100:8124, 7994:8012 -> 12.7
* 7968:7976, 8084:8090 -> 12.7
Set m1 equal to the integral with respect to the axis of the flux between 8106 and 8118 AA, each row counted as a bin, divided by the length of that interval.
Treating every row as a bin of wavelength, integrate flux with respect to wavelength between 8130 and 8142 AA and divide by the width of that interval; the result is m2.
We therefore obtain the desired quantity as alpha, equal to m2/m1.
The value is 0.97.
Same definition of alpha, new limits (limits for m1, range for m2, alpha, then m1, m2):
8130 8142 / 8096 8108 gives 1.01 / 22.1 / 22.2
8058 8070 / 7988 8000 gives 0.95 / 22.6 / 21.5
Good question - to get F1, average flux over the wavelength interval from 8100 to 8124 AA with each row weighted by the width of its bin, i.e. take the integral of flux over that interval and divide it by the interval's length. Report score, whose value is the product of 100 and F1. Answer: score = 2270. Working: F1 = 22.7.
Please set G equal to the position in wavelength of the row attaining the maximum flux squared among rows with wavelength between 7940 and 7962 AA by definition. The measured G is 7951 AA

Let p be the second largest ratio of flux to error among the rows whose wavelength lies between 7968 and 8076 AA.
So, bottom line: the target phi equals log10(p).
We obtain 1.16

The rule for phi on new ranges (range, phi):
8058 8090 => 1.10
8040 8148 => 1.15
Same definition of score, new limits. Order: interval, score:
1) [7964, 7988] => 2360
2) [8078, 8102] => 2100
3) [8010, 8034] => 2329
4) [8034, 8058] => 2358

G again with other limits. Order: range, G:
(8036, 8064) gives 8047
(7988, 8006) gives 8005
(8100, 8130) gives 8104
